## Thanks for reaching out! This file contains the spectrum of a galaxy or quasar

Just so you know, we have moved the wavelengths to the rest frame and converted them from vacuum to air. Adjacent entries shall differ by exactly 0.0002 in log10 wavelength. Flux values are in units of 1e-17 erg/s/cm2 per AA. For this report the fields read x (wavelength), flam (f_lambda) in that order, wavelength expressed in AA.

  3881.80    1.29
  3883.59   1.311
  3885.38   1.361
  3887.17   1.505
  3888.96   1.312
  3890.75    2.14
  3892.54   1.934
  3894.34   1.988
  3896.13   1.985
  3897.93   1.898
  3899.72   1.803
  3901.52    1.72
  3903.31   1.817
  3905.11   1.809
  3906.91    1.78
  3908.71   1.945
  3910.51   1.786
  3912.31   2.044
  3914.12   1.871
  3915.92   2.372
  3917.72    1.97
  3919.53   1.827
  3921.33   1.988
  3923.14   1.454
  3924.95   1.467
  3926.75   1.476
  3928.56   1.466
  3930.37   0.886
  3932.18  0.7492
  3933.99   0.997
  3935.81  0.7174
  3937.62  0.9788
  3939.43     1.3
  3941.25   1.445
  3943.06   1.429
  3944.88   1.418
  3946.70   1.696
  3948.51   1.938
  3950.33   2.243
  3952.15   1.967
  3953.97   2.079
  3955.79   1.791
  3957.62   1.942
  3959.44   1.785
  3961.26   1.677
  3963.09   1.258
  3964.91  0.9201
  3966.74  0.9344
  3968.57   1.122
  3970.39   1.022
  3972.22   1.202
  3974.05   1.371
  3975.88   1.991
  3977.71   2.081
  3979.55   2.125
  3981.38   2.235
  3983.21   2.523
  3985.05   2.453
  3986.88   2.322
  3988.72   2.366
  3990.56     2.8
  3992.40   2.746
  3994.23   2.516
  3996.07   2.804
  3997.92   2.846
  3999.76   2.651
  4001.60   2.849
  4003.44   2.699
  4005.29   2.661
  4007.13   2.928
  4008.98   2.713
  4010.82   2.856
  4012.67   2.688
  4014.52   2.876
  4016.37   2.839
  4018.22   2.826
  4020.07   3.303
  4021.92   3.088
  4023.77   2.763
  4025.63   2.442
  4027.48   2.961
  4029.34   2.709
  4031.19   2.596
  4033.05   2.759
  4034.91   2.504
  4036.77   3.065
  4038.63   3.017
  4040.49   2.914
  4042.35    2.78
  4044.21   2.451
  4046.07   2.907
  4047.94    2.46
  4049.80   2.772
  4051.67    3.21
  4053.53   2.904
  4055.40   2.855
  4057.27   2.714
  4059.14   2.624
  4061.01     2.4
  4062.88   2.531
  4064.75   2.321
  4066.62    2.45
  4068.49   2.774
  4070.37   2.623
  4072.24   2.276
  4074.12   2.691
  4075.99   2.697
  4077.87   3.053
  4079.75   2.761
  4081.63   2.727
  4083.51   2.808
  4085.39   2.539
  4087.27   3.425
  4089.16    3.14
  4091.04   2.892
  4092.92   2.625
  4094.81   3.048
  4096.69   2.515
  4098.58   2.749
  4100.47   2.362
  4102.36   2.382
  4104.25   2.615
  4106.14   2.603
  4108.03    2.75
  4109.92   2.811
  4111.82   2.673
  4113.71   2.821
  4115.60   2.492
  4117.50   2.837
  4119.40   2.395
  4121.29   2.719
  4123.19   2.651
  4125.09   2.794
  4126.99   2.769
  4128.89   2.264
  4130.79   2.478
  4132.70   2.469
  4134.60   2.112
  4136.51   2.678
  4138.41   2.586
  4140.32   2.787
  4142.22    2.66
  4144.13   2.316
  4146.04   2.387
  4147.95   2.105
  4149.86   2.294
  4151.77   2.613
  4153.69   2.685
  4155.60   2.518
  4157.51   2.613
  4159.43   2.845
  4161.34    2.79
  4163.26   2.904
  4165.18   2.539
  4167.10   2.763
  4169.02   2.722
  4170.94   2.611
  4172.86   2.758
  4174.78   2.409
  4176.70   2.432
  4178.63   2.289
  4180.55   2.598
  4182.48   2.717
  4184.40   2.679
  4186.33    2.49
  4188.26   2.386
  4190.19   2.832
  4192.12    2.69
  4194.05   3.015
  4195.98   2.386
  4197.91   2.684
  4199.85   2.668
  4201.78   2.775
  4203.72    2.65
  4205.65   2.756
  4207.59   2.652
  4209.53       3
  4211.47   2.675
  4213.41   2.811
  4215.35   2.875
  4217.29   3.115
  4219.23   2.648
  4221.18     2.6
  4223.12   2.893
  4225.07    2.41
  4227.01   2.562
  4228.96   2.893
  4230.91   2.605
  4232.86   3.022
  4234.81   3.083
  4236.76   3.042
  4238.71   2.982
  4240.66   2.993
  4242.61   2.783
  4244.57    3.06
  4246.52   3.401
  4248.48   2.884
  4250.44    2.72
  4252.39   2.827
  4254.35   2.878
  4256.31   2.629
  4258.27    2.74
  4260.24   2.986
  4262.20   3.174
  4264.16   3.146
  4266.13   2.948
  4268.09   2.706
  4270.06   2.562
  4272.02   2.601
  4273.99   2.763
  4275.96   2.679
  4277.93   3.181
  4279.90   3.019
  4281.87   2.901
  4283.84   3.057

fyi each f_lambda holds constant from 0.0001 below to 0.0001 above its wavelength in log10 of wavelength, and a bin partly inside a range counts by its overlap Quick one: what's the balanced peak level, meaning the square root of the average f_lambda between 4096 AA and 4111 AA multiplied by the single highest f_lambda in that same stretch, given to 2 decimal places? 2.70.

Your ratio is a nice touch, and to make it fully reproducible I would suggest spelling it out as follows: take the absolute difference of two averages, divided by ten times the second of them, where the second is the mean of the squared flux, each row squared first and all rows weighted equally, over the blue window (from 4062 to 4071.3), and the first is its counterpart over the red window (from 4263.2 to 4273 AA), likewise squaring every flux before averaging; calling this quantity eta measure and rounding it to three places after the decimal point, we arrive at 0.021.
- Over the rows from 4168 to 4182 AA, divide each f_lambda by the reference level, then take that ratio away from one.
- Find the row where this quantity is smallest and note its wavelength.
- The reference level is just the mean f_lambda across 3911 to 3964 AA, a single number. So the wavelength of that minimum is 4172.86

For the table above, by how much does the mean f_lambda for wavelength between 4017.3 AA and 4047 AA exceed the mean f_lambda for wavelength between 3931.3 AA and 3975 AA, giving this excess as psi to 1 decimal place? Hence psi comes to 1.4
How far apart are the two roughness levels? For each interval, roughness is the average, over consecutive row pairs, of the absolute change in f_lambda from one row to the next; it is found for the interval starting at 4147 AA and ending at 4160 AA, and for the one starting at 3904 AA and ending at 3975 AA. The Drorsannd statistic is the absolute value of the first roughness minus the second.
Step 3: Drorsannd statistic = 0.028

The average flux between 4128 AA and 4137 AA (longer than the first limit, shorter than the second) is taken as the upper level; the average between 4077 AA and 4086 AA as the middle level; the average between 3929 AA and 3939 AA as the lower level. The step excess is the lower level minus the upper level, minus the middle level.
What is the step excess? -4.3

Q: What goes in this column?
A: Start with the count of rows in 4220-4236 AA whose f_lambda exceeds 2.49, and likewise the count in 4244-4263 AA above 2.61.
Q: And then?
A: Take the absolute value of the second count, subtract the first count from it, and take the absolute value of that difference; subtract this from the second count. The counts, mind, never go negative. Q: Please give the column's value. 7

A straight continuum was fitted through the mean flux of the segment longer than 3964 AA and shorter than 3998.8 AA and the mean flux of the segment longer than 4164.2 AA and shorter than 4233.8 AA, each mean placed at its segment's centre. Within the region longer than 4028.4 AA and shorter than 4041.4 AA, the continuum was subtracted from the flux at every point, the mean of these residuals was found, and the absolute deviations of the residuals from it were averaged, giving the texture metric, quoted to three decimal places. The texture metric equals 0.165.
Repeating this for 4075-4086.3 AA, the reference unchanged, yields 0.111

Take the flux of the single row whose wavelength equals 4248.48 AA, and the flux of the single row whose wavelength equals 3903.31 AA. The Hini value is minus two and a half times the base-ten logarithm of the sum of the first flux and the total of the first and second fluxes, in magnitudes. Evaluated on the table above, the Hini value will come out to -2.20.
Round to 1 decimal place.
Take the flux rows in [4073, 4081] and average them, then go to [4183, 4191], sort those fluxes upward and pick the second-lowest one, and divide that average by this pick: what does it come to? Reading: 1.1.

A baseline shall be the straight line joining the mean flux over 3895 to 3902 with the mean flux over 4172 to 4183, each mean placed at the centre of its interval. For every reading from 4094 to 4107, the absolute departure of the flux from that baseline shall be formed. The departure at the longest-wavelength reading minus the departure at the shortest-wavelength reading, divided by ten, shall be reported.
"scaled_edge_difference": -0.05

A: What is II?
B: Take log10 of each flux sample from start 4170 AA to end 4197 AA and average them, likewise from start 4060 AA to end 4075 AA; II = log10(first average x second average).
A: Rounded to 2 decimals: -0.78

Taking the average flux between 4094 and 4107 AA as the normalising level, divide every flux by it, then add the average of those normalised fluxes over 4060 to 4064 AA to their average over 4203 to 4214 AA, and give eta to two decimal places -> 2.00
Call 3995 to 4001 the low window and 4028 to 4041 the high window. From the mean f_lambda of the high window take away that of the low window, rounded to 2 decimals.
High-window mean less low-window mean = 0.03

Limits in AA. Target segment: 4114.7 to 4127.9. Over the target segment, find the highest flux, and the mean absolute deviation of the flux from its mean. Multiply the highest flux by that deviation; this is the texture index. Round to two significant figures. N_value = 0.37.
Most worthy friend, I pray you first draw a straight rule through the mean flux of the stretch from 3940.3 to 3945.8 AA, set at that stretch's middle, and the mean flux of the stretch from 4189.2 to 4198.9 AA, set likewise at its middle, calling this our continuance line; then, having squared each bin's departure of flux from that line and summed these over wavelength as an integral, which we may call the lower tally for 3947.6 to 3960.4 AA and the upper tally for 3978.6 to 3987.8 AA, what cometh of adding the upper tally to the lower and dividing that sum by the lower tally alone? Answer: 2.4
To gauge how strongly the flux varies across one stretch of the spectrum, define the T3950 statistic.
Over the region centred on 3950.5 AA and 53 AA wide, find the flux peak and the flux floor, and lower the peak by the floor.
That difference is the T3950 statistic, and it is 1.5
